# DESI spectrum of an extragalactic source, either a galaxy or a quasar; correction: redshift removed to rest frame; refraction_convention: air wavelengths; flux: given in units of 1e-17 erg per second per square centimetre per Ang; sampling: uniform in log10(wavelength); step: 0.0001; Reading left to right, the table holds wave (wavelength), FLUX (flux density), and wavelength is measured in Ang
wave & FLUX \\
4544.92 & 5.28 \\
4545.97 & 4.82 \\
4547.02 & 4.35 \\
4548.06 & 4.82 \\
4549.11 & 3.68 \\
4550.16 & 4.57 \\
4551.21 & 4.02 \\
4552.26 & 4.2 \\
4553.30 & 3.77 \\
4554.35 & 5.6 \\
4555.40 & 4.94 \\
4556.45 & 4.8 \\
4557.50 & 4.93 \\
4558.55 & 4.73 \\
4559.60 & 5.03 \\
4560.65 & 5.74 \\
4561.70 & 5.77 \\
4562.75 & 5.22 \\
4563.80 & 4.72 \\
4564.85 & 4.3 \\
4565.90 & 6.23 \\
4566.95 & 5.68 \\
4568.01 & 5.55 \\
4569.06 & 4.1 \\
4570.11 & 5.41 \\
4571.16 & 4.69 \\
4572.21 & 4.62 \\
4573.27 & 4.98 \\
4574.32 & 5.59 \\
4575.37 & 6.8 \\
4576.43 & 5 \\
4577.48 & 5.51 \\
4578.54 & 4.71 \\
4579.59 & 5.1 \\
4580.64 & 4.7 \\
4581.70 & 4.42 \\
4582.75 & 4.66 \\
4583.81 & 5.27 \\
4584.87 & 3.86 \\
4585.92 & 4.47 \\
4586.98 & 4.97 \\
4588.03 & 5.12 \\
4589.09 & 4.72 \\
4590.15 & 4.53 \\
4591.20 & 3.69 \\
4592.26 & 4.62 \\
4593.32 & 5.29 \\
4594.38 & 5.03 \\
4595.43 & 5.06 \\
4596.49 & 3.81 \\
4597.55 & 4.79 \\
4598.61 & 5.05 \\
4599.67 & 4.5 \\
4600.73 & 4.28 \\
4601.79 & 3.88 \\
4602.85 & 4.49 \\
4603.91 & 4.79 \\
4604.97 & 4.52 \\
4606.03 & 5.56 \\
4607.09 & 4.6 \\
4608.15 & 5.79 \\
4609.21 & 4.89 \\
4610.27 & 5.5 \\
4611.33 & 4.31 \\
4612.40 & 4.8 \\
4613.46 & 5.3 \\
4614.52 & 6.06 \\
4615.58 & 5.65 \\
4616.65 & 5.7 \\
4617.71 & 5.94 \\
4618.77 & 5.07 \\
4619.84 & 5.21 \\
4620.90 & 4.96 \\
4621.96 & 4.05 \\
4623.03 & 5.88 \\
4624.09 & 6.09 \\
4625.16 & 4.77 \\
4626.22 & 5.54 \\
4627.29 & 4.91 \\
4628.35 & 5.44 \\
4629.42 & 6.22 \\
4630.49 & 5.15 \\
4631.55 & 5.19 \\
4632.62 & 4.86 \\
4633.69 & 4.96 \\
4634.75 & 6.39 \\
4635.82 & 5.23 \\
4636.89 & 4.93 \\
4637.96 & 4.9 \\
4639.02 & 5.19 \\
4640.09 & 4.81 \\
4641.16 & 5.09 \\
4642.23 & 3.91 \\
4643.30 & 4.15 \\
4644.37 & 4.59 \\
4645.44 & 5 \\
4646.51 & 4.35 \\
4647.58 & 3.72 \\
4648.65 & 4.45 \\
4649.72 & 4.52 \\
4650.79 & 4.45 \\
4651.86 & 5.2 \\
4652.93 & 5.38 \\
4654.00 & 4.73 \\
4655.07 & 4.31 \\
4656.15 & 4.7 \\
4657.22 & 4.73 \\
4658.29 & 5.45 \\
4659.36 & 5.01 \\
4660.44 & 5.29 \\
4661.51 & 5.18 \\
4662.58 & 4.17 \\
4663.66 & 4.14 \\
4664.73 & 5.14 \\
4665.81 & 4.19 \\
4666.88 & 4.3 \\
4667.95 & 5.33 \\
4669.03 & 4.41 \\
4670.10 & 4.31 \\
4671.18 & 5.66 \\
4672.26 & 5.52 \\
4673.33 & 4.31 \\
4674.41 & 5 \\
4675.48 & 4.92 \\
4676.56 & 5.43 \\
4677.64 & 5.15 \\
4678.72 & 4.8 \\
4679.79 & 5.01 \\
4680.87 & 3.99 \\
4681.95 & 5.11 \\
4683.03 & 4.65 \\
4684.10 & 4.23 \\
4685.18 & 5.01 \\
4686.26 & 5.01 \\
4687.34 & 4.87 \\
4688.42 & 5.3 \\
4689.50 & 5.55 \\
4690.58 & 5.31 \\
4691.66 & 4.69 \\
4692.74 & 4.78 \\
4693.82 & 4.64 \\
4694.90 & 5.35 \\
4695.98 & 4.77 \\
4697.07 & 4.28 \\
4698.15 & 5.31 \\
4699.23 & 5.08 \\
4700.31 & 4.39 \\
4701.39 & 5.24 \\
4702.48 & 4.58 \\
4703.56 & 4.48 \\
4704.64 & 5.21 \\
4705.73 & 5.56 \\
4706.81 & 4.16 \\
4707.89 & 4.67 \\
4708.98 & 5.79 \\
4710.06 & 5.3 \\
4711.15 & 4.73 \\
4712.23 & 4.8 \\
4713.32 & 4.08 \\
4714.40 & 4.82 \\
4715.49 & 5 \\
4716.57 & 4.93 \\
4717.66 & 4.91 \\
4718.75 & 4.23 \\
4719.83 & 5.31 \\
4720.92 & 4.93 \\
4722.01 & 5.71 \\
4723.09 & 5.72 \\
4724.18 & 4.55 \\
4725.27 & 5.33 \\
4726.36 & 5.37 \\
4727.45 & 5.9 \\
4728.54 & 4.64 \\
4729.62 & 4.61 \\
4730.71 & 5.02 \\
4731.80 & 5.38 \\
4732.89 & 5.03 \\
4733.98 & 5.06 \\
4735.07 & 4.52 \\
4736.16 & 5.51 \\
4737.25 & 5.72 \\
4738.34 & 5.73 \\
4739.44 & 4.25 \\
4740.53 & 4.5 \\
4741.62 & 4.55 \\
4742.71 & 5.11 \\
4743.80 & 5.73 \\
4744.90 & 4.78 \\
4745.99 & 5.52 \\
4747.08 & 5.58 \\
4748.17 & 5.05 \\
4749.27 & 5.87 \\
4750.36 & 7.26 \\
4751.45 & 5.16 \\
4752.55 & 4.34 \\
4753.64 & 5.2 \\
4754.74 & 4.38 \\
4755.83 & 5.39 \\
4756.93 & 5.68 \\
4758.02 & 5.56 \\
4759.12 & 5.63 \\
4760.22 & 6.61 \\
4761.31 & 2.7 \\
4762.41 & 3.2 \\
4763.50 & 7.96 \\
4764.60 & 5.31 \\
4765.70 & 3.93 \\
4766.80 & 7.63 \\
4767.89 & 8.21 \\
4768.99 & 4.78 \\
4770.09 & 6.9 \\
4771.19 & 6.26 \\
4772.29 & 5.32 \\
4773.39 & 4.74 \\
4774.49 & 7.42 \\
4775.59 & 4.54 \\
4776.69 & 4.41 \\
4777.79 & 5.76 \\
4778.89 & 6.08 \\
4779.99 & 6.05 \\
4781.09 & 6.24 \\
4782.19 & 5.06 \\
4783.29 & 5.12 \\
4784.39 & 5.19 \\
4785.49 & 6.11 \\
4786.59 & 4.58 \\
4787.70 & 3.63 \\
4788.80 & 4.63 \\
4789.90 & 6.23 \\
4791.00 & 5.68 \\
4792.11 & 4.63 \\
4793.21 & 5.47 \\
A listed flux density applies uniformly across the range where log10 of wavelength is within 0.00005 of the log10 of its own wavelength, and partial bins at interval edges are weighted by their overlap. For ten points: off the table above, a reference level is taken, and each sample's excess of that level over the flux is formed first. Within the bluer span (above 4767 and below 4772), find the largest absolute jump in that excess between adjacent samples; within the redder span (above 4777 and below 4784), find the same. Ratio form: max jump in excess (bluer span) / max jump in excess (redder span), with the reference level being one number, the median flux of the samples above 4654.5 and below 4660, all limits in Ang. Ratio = 2.9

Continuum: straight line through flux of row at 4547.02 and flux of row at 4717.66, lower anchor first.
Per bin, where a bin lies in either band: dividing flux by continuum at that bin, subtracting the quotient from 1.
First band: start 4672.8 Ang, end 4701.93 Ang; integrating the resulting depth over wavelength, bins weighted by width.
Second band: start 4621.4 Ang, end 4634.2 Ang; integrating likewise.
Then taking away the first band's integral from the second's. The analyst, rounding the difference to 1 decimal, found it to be -1.3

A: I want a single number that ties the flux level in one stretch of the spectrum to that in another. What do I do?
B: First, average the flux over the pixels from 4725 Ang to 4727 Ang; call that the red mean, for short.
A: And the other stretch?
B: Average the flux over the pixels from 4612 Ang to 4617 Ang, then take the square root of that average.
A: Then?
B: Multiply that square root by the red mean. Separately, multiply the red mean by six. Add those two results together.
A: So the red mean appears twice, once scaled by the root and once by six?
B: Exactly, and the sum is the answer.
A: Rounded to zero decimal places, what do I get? 45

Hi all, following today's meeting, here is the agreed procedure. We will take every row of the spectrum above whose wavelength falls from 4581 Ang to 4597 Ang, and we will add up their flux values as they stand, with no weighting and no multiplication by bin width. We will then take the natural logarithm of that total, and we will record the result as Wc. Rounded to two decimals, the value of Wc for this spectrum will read 4.24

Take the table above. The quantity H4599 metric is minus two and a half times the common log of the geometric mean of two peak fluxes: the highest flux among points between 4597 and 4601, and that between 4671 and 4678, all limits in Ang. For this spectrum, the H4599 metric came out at -1.82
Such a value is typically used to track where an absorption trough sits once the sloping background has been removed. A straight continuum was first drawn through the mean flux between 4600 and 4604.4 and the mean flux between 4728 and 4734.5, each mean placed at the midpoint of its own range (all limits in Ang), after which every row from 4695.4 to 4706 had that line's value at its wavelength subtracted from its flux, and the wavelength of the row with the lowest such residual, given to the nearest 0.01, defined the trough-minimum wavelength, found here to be 4697.07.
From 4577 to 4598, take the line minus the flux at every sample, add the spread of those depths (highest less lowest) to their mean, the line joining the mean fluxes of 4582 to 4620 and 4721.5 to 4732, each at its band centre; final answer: 2.0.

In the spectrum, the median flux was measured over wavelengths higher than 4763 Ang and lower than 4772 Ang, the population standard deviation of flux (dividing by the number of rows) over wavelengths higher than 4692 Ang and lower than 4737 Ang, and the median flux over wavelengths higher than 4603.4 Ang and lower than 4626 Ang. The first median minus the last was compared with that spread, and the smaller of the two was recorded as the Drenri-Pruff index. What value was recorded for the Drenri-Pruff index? 0.46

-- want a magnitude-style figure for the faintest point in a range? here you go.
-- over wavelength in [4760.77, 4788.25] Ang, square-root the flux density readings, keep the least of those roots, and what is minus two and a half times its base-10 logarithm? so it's -0.539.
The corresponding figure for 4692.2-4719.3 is -0.763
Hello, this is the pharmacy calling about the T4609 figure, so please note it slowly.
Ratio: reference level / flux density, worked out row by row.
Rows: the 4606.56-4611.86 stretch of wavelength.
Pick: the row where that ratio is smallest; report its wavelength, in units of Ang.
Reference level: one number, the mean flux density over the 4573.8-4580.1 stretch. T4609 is 4608.15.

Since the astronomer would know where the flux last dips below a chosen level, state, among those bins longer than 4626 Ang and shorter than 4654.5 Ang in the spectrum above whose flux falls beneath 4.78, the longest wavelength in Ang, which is 4654.00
